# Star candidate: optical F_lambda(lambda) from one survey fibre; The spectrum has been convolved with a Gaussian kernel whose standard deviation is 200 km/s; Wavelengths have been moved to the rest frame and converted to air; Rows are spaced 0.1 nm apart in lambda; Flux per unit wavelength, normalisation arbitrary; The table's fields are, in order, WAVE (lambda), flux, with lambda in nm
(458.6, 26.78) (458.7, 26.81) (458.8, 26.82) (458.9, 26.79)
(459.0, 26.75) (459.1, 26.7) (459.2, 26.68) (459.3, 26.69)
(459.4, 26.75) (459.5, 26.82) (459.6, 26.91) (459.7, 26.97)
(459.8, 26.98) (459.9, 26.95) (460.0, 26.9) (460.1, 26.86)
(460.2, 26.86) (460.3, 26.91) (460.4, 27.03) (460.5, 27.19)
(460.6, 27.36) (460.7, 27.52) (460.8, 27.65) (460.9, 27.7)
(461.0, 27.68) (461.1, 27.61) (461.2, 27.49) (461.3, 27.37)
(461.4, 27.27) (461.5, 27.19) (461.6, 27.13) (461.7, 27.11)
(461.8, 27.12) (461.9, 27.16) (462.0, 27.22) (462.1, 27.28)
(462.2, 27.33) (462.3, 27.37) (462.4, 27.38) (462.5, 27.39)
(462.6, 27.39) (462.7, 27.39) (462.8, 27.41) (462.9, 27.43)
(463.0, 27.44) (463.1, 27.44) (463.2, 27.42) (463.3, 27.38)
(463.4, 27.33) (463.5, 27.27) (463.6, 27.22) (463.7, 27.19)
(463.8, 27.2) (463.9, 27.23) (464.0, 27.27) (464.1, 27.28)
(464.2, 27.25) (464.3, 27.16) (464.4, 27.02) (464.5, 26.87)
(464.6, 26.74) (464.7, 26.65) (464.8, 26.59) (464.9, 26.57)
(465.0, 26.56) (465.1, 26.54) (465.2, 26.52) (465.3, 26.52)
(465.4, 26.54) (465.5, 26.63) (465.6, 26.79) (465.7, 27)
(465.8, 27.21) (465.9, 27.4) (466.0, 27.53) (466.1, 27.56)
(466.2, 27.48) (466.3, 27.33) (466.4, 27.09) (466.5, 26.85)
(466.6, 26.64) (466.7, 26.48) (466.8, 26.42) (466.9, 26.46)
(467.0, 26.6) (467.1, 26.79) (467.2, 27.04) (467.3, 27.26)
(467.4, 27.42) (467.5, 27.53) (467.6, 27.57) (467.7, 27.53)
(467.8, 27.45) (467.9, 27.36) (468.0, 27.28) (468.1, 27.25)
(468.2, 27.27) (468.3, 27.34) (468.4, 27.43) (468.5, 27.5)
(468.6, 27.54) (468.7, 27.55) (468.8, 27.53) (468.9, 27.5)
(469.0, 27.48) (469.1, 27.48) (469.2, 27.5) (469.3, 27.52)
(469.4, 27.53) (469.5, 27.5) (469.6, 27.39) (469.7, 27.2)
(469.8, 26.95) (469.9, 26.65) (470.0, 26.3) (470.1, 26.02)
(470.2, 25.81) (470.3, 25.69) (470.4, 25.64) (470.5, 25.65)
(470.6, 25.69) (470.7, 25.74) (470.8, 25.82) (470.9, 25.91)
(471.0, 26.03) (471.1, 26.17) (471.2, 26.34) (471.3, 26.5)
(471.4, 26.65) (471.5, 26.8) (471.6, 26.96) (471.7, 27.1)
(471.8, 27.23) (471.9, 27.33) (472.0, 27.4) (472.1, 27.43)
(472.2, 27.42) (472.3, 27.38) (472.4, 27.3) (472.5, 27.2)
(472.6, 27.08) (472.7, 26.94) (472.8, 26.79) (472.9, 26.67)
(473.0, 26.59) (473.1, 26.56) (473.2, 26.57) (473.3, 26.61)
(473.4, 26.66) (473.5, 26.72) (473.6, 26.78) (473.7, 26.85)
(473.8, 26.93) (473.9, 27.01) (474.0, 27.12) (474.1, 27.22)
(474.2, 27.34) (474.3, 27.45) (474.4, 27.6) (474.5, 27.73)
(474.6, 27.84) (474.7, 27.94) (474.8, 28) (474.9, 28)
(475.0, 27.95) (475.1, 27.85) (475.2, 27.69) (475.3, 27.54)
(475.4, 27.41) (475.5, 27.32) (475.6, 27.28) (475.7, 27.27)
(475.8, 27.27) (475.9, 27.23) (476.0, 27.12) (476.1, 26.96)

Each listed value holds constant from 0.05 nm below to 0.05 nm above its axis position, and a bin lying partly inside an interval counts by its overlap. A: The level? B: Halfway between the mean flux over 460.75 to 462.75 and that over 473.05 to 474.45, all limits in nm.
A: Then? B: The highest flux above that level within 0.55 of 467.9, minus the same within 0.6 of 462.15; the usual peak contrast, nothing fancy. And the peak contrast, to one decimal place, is 0.2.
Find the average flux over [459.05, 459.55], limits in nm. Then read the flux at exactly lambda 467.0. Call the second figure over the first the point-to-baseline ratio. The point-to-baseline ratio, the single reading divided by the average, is 0.995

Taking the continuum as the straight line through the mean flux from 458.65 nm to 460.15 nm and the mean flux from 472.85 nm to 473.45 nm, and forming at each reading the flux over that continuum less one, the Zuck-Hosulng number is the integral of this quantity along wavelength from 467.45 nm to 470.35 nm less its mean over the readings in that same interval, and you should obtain 0.037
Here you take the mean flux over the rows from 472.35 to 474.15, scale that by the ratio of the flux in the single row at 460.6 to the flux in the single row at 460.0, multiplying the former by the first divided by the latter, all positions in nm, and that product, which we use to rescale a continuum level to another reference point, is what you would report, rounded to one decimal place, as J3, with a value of 27.3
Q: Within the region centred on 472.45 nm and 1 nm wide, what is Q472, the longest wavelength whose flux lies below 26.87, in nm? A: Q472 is 472.9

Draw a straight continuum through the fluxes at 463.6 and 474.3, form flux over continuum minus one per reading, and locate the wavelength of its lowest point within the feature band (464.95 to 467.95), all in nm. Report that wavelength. 466.8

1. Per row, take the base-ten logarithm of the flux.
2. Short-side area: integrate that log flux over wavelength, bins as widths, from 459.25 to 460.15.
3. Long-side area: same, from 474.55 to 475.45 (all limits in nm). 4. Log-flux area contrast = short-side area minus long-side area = -0.013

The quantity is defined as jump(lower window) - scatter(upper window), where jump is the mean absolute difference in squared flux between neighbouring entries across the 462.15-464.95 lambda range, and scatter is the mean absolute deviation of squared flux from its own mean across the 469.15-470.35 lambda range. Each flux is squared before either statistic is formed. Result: -31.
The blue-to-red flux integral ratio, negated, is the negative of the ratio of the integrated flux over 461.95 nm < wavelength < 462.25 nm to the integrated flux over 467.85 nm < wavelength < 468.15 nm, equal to -0.999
